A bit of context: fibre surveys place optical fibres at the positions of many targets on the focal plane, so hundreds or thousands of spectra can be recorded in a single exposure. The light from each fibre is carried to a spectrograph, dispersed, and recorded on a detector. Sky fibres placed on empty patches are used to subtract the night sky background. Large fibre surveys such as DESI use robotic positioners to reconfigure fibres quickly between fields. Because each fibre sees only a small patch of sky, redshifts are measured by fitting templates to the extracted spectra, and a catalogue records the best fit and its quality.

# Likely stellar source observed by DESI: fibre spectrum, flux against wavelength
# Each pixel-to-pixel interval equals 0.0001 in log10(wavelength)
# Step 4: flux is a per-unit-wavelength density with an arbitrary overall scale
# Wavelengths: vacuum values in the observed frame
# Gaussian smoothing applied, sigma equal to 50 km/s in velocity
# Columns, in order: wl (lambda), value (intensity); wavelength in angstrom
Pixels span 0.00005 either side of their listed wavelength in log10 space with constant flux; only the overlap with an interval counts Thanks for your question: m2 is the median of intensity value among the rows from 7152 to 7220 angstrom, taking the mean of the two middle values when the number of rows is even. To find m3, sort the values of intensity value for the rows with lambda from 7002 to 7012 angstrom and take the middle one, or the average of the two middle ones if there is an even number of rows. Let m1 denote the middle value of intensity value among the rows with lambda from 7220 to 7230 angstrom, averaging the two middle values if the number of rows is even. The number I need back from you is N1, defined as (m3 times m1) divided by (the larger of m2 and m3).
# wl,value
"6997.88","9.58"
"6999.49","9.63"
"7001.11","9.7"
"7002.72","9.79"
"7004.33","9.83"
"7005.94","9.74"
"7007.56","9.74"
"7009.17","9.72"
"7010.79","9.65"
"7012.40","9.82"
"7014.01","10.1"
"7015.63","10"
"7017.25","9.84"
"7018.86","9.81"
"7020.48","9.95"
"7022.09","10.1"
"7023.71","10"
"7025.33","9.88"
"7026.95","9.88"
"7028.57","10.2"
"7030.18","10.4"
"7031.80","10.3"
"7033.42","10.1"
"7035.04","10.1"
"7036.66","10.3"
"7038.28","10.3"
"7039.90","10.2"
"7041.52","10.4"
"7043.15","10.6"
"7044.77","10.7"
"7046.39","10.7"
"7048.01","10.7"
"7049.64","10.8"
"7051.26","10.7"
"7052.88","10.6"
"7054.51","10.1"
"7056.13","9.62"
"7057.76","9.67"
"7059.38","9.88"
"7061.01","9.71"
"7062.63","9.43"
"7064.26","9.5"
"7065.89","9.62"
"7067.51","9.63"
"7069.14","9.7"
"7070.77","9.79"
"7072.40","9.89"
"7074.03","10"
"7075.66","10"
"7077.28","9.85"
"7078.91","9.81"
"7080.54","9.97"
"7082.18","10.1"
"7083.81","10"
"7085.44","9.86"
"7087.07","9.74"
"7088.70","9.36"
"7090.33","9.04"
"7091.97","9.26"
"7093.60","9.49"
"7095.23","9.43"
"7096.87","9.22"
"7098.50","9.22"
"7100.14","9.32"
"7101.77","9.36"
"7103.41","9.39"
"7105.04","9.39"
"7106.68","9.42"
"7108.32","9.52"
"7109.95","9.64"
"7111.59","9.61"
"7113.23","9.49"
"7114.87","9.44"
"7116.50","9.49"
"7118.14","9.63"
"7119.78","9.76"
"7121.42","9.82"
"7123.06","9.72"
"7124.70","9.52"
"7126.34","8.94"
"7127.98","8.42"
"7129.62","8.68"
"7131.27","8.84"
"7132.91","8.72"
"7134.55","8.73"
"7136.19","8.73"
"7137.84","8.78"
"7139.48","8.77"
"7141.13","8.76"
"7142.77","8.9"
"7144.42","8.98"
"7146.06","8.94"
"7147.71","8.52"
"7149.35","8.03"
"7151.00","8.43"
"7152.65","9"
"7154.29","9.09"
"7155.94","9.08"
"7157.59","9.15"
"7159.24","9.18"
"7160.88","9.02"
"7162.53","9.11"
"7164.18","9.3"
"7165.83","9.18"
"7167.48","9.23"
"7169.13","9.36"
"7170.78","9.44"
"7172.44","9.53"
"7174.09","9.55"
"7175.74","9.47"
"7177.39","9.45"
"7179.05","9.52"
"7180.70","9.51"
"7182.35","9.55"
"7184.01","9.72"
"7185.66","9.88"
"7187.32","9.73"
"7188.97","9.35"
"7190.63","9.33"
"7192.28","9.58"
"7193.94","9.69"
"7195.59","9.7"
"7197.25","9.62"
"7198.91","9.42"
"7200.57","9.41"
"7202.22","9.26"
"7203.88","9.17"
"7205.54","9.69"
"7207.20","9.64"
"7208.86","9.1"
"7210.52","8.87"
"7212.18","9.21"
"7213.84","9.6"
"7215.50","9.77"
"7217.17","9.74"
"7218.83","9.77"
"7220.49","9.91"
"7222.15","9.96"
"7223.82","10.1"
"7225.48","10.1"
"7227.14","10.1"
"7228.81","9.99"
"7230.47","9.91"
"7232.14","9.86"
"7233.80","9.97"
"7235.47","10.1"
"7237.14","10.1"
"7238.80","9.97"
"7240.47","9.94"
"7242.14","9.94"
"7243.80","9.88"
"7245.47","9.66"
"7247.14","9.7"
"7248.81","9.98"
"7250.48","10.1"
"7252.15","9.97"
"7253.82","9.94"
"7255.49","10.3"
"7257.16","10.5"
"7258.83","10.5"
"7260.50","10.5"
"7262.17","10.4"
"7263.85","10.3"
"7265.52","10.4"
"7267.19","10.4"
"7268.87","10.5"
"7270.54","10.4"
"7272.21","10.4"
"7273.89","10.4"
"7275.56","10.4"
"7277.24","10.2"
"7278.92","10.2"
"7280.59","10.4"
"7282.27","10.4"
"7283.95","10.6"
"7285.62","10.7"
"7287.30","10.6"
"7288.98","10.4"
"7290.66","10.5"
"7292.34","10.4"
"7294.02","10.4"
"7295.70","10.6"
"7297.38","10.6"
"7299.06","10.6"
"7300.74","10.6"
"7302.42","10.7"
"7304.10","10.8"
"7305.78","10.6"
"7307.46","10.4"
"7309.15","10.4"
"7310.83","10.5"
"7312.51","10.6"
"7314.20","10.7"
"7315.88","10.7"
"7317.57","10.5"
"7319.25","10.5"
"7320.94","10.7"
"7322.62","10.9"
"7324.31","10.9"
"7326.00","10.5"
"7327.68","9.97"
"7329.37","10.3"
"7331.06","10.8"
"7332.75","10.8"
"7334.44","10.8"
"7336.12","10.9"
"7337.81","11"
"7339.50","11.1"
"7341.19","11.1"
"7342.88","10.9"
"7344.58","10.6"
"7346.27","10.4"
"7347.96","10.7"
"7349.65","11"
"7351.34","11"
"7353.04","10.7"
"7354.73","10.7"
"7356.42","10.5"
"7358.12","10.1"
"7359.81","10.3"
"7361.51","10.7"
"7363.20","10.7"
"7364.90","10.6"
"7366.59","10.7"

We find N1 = 10.0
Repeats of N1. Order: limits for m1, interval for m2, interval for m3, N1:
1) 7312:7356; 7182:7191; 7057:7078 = 10.7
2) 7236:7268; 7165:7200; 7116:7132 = 10.1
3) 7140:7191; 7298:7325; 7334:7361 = 9.2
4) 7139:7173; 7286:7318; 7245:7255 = 8.5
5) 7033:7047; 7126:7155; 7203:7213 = 10.3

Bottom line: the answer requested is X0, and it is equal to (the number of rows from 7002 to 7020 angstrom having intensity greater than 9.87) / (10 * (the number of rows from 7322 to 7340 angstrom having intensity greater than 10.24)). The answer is 0.02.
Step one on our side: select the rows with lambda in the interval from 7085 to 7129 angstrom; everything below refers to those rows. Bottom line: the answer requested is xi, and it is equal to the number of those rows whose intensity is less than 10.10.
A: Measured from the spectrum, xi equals 27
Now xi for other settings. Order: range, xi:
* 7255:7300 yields 0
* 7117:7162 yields 27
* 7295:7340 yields 1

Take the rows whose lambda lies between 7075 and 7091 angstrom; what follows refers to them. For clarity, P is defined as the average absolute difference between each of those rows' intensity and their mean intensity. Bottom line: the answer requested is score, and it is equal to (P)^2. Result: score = 0.056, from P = 0.24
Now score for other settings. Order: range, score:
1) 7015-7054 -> 0.072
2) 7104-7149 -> 0.163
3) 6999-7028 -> 0.013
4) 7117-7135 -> 0.231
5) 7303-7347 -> 0.045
